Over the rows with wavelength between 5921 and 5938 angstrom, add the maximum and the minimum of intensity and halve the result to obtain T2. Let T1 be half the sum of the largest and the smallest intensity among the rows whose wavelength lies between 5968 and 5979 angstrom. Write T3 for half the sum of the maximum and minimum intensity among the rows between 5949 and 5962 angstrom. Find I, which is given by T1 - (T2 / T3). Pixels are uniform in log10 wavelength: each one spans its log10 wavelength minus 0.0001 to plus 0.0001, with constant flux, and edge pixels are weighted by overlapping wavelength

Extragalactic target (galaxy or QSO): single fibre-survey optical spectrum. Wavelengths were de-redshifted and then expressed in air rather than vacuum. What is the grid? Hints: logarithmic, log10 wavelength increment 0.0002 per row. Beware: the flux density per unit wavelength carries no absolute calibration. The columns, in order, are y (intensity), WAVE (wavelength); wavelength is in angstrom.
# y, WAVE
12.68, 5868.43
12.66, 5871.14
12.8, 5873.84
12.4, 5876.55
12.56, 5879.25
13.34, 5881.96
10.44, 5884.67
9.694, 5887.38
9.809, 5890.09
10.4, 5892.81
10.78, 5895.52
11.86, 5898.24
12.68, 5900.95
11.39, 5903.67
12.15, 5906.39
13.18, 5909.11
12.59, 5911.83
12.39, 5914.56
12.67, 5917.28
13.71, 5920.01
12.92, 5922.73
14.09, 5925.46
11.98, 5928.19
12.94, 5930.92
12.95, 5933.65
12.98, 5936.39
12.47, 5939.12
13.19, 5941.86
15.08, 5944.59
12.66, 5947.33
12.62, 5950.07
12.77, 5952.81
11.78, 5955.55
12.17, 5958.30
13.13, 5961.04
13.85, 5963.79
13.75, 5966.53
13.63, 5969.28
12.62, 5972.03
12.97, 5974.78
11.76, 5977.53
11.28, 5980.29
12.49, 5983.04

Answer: 11.6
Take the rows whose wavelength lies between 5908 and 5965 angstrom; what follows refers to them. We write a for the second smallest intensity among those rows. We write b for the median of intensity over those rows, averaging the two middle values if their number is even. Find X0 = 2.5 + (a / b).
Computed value 3.43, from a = 11.98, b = 12.9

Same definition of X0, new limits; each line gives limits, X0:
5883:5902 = 3.44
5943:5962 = 3.46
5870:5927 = 3.28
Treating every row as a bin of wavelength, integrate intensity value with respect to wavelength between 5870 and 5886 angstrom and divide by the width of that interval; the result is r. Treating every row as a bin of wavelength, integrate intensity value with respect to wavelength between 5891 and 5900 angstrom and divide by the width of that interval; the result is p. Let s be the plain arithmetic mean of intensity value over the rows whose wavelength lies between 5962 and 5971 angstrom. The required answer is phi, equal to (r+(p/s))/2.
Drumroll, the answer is 6.59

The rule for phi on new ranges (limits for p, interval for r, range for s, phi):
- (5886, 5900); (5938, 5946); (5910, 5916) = 7.23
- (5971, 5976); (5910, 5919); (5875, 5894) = 6.88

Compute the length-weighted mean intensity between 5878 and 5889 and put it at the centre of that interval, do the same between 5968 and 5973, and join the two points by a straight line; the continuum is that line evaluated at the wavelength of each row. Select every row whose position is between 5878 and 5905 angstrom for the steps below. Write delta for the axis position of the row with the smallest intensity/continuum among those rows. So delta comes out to 5887.38 angstrom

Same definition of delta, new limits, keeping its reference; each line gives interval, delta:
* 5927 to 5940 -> 5928.19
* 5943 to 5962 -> 5955.55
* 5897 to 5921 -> 5903.67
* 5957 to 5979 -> 5977.53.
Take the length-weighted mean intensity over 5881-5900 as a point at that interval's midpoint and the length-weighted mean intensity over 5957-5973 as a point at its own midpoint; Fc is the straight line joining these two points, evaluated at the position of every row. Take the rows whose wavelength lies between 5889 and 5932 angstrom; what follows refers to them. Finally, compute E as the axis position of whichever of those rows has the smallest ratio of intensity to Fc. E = 5890.09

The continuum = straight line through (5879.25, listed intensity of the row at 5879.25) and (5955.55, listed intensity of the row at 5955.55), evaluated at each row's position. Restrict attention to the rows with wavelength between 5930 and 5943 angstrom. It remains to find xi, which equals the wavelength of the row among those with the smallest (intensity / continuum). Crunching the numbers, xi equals 5939.12 angstrom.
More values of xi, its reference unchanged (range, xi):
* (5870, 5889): 5887.38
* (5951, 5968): 5955.55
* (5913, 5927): 5914.56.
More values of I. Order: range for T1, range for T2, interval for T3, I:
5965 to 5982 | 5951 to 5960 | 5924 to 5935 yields 11.6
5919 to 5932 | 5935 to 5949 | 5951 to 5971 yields 12.0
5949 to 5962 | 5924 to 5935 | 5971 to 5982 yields 11.4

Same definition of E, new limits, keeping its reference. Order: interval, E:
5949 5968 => 5955.55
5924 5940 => 5928.19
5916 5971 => 5955.55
